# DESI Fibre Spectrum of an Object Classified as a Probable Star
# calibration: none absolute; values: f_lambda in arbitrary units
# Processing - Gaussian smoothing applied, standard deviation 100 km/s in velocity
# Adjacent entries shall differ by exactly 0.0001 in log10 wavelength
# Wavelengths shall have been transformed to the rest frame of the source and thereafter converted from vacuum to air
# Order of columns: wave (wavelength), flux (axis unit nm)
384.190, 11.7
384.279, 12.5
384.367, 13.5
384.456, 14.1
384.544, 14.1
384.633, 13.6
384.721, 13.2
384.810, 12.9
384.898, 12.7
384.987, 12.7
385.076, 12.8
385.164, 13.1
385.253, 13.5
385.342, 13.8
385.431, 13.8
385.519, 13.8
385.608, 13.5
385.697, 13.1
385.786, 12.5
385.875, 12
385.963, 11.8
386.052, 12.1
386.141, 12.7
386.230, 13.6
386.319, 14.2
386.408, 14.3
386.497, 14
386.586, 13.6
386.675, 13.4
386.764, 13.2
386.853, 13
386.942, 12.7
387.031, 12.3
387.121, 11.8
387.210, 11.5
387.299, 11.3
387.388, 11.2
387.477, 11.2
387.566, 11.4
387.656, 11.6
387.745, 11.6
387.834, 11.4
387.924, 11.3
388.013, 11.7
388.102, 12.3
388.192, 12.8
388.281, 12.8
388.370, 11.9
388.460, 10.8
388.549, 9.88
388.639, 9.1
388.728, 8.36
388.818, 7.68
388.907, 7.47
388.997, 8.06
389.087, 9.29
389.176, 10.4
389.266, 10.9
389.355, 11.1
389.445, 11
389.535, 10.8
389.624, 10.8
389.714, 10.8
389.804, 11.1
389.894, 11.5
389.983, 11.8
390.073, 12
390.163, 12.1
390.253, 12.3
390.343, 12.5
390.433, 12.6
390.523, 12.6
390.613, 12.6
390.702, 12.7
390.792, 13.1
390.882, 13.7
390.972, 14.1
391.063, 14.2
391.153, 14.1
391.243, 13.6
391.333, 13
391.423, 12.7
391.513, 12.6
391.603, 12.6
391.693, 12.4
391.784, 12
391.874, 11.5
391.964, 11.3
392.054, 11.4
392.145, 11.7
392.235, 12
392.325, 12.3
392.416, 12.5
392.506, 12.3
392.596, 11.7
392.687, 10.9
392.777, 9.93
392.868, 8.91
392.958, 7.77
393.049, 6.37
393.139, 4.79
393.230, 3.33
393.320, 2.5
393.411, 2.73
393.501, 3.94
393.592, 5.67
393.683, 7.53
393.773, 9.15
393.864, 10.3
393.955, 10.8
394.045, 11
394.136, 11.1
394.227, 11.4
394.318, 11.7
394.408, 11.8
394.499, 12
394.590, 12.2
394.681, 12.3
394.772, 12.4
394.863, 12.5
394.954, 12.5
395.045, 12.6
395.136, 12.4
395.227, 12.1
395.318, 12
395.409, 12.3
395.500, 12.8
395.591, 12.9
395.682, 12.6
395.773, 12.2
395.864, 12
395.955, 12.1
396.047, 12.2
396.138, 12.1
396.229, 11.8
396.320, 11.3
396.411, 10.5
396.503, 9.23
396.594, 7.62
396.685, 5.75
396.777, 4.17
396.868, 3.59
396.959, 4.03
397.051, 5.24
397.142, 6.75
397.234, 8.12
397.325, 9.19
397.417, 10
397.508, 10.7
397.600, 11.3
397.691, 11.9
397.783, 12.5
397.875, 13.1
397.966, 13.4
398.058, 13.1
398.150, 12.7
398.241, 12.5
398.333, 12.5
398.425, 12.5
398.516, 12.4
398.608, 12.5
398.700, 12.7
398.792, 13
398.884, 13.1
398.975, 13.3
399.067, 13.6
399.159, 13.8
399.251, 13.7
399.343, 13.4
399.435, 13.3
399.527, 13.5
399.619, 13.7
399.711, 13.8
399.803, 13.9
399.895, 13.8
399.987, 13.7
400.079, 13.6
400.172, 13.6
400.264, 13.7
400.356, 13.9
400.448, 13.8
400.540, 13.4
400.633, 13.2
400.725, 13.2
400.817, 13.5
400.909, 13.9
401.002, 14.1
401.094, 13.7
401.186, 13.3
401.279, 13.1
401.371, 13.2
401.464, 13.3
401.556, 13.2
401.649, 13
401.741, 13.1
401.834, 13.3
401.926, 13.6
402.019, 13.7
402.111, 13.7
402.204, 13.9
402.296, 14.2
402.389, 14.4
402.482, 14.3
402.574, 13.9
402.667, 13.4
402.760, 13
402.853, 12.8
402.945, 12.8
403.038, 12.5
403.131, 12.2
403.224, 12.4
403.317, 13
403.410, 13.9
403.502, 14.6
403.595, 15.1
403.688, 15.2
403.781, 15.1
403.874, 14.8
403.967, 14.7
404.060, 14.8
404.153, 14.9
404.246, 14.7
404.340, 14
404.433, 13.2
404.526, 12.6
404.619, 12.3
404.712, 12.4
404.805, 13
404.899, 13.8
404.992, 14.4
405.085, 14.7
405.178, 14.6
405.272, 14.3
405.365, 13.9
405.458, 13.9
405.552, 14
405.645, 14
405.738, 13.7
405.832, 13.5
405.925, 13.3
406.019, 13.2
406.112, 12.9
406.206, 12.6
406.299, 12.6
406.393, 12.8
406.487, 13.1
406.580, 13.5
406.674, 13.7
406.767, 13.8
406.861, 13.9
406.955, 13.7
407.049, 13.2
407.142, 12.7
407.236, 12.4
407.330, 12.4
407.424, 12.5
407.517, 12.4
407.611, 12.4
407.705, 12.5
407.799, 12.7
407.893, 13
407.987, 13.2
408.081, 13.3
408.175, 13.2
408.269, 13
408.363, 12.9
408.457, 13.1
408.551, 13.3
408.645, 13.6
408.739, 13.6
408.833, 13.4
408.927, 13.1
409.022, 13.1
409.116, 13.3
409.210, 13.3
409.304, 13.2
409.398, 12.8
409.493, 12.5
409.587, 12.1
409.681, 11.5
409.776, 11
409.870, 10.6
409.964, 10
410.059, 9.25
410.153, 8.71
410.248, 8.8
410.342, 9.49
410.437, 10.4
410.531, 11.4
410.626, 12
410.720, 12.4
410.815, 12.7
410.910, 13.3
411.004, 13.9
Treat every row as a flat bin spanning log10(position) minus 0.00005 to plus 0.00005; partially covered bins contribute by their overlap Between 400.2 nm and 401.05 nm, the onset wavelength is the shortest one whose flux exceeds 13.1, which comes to 400.264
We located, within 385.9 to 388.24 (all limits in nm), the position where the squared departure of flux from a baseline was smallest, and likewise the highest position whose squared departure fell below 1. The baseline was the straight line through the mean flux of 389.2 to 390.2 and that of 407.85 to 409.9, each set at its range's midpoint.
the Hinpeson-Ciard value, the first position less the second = -0.54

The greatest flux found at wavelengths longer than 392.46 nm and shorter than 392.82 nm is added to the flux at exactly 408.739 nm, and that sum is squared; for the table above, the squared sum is 671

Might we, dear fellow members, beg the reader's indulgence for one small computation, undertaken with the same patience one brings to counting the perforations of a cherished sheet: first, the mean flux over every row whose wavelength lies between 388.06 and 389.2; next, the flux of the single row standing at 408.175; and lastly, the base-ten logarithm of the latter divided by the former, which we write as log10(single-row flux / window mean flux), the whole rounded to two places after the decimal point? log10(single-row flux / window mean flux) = 0.12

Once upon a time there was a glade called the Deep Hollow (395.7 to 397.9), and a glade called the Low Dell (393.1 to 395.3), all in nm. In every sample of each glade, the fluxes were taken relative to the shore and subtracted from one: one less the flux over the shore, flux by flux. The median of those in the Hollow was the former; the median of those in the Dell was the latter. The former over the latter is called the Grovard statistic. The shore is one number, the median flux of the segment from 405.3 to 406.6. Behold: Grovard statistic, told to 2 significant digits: 1.3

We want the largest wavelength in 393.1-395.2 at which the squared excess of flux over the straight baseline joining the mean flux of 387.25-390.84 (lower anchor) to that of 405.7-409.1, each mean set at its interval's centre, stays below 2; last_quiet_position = 395.136 nm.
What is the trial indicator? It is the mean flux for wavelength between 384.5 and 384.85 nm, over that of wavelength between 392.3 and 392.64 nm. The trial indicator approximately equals 1.10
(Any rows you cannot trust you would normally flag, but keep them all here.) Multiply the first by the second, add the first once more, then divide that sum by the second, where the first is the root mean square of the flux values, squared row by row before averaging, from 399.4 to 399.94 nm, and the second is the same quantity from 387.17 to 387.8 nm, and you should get 14.9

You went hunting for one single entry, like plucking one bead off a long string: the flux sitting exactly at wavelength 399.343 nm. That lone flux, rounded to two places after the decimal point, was 13.40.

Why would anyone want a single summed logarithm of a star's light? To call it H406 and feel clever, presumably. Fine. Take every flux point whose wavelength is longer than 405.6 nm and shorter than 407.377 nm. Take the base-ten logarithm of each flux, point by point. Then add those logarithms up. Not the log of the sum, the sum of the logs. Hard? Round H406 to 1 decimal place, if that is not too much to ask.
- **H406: 21.3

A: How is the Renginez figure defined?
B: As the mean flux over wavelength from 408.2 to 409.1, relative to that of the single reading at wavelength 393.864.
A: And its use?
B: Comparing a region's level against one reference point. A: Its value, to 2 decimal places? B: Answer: 1.28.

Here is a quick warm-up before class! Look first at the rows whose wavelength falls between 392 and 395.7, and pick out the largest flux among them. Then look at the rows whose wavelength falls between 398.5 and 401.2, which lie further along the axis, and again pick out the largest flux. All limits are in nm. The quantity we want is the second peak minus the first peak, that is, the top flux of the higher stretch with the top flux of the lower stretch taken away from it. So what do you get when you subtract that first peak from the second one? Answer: 1.2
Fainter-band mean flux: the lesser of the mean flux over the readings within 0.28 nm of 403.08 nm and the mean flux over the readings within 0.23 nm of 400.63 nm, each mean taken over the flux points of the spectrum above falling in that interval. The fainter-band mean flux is 12.6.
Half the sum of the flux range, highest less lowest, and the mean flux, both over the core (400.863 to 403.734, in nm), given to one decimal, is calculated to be 8.3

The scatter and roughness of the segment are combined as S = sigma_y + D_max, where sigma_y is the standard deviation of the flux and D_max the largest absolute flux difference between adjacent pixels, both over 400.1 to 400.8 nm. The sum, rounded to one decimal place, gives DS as 0.7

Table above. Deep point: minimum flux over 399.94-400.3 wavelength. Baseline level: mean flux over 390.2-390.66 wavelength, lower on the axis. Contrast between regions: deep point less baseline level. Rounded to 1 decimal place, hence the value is 1.1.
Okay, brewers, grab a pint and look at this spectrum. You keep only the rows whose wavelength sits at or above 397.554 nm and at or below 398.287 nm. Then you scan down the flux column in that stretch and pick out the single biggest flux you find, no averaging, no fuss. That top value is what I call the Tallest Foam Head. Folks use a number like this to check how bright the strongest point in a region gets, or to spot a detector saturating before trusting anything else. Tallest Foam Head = 13.4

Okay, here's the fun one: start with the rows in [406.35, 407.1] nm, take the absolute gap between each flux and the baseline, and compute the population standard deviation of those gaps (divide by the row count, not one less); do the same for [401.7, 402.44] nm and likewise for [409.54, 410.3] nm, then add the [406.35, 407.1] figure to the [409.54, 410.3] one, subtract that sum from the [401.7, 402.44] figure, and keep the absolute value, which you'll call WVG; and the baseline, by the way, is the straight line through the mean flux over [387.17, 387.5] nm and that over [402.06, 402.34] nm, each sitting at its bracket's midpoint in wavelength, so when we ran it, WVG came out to 1.35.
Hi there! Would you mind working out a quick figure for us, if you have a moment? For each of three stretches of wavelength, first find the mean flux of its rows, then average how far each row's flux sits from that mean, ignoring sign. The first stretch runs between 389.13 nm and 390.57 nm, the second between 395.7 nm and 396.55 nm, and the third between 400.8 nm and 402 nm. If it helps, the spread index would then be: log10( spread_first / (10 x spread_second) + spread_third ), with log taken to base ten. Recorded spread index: -0.4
